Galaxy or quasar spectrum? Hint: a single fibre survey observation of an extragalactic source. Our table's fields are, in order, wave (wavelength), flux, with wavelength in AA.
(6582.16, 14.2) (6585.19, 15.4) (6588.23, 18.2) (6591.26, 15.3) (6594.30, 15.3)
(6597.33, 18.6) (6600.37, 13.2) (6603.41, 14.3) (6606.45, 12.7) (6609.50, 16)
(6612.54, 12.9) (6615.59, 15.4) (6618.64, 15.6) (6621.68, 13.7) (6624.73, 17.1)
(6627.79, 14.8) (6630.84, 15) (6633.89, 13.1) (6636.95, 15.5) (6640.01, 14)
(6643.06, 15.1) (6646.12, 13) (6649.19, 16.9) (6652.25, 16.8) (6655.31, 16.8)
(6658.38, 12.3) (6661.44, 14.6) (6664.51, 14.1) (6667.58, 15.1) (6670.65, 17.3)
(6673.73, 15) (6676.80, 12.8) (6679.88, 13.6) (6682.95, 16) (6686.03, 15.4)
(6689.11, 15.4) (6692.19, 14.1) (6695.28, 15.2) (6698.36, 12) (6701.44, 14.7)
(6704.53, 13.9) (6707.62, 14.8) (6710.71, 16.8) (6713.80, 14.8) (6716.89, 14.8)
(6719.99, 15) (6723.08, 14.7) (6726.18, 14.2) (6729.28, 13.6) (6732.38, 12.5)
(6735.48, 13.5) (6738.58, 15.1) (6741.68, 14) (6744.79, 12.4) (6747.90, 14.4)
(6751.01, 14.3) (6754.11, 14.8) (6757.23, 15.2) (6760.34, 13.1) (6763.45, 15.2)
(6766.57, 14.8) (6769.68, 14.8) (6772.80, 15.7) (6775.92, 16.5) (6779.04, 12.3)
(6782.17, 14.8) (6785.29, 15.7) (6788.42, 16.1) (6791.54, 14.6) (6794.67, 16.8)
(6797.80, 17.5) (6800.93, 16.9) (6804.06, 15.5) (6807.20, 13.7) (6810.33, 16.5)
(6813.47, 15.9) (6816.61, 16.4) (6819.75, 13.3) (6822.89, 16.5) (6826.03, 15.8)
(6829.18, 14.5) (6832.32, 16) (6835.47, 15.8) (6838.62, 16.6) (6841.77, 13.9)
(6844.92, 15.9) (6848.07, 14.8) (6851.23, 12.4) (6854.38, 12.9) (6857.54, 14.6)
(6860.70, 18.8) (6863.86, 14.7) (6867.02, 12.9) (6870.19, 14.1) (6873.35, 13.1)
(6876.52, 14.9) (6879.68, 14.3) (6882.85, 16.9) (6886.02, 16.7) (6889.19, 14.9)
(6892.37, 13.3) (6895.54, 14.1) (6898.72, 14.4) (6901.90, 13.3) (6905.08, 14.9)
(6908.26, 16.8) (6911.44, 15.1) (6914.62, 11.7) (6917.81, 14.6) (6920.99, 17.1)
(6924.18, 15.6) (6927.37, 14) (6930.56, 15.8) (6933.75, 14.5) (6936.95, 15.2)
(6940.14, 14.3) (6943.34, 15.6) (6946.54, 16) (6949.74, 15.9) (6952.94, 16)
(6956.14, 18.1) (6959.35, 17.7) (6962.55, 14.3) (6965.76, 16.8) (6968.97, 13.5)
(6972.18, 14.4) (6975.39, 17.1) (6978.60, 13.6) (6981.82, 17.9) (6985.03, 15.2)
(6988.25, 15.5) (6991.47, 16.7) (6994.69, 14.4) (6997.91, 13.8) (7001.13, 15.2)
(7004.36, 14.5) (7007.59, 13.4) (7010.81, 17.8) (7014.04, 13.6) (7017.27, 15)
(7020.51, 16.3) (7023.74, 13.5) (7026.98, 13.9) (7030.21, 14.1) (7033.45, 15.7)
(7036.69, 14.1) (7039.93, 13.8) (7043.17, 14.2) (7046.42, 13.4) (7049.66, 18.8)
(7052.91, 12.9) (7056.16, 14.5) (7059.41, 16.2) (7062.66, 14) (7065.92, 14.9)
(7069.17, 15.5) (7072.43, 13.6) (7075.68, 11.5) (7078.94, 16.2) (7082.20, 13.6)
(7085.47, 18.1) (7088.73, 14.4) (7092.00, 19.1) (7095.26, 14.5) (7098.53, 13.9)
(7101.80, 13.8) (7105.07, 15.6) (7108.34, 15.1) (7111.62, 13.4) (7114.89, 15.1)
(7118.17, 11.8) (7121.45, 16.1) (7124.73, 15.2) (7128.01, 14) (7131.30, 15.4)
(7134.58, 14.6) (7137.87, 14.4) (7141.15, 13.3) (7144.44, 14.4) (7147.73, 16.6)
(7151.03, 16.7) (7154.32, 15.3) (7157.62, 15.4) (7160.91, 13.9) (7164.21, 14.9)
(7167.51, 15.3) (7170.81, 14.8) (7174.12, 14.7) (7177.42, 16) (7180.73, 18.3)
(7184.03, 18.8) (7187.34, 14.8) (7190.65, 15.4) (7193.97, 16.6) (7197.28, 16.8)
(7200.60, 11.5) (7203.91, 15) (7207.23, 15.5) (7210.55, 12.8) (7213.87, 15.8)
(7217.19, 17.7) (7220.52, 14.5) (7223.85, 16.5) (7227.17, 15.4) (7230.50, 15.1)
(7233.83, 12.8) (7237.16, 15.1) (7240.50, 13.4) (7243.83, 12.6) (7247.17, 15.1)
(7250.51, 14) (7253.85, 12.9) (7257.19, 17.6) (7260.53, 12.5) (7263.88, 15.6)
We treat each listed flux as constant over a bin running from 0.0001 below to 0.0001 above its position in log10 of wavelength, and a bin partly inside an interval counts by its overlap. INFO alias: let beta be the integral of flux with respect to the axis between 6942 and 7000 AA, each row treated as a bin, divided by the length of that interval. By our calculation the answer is 15.7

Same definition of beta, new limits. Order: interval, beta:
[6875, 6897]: 15.0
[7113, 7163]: 14.8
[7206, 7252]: 14.7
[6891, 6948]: 14.8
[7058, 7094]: 15.2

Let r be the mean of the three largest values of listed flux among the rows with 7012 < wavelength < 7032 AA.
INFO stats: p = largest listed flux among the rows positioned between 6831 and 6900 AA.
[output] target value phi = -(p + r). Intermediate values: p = 18.8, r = 15.1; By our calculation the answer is -33.9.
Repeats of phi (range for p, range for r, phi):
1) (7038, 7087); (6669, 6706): -35.0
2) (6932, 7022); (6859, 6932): -35.7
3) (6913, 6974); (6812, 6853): -34.6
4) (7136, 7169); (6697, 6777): -33.0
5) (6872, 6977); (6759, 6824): -35.2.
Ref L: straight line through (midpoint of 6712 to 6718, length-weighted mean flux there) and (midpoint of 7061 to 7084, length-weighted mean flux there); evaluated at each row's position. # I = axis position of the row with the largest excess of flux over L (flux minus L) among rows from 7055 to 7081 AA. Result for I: 7078.94 AA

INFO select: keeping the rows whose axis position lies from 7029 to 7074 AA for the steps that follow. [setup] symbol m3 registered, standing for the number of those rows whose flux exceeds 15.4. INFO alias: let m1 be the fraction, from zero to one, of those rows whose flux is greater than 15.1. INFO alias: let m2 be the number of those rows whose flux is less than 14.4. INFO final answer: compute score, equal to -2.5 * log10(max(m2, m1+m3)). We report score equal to -2.26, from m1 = 0.3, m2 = 8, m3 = 4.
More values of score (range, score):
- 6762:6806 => -2.34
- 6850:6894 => -2.11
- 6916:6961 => -2.47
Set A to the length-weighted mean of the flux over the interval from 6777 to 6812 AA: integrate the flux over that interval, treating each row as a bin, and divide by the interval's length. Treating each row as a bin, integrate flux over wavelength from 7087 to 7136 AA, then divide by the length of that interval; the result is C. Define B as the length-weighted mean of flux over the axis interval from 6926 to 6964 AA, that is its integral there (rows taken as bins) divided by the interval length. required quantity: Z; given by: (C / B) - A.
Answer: -14.6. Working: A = 15.5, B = 15.6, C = 14.8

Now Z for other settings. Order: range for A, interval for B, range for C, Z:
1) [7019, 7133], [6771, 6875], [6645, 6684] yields -13.8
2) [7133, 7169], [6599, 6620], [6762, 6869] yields -13.9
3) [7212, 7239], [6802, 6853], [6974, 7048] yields -14.3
